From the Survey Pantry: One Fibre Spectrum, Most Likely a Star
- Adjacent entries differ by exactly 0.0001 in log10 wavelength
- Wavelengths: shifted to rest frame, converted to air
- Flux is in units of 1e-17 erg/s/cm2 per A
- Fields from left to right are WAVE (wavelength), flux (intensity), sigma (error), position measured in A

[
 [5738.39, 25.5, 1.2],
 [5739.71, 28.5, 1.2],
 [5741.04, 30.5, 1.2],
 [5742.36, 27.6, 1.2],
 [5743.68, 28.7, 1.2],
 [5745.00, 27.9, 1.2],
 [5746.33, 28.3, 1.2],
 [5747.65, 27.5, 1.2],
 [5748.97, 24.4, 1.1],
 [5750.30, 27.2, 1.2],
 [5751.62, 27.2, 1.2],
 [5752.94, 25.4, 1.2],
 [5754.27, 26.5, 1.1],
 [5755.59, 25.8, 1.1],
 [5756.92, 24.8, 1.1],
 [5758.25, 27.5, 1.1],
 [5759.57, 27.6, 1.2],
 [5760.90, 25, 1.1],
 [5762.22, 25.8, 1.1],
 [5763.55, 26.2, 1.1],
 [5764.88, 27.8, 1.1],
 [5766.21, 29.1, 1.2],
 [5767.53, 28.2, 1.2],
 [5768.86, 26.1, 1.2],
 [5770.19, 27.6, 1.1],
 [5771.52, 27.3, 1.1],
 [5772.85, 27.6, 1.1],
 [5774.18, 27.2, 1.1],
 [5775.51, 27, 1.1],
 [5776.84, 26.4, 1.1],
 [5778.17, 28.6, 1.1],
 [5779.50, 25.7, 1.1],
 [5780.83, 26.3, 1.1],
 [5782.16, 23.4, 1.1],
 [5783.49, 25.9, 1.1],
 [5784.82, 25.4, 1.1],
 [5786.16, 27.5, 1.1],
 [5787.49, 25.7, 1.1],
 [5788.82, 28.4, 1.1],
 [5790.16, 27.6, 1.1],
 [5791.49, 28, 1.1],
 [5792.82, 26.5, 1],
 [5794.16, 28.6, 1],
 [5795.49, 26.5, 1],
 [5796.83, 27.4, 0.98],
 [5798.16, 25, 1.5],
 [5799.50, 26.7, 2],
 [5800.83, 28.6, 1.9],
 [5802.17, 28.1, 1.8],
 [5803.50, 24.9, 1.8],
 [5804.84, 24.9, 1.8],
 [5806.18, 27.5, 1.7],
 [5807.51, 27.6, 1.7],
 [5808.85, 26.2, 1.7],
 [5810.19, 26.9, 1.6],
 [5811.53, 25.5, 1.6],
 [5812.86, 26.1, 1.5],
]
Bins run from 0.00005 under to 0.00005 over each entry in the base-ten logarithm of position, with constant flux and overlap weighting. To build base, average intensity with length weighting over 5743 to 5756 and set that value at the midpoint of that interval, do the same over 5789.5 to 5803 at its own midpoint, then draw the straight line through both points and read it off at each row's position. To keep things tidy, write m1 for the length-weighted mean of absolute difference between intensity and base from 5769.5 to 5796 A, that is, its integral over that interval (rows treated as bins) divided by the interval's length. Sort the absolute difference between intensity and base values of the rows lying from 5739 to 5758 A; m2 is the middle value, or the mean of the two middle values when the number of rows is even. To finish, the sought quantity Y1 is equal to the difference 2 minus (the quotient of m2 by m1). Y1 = 0.7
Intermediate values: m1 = 0.99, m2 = 1.3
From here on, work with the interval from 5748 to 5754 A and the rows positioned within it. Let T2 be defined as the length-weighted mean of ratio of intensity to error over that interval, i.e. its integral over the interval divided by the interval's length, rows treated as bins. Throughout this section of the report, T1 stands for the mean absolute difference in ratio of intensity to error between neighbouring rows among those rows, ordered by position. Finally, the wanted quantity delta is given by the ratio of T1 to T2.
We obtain 0.030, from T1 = 0.7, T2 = 22.3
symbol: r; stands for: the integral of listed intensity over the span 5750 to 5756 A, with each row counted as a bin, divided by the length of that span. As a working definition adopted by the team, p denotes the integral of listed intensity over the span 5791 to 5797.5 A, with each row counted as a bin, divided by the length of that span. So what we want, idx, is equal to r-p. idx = -1.0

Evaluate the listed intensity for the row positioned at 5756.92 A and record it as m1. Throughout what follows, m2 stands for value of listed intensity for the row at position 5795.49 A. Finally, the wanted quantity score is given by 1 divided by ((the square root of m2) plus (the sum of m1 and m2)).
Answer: 0.0177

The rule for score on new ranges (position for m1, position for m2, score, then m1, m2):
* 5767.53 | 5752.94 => 0.0171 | 28.2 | 25.4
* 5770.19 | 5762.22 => 0.0171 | 27.6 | 25.8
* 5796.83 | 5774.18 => 0.0167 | 27.4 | 27.2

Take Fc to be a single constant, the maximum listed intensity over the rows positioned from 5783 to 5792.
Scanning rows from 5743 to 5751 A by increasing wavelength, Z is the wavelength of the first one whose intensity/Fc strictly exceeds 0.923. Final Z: 5743.68 A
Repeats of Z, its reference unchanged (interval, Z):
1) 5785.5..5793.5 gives 5786.16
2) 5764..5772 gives 5764.88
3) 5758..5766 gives 5758.25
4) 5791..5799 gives 5791.49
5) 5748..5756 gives 5750.30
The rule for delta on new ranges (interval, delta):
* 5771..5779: 0.027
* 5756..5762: 0.068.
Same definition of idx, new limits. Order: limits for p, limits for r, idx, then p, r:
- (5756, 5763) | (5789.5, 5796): 1.4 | 26.1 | 27.5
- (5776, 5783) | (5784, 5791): 0.8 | 26.1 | 26.9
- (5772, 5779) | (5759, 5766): -0.7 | 27.3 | 26.6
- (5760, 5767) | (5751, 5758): -0.8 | 26.8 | 26.0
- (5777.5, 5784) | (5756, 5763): 0.1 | 26.0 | 26.1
